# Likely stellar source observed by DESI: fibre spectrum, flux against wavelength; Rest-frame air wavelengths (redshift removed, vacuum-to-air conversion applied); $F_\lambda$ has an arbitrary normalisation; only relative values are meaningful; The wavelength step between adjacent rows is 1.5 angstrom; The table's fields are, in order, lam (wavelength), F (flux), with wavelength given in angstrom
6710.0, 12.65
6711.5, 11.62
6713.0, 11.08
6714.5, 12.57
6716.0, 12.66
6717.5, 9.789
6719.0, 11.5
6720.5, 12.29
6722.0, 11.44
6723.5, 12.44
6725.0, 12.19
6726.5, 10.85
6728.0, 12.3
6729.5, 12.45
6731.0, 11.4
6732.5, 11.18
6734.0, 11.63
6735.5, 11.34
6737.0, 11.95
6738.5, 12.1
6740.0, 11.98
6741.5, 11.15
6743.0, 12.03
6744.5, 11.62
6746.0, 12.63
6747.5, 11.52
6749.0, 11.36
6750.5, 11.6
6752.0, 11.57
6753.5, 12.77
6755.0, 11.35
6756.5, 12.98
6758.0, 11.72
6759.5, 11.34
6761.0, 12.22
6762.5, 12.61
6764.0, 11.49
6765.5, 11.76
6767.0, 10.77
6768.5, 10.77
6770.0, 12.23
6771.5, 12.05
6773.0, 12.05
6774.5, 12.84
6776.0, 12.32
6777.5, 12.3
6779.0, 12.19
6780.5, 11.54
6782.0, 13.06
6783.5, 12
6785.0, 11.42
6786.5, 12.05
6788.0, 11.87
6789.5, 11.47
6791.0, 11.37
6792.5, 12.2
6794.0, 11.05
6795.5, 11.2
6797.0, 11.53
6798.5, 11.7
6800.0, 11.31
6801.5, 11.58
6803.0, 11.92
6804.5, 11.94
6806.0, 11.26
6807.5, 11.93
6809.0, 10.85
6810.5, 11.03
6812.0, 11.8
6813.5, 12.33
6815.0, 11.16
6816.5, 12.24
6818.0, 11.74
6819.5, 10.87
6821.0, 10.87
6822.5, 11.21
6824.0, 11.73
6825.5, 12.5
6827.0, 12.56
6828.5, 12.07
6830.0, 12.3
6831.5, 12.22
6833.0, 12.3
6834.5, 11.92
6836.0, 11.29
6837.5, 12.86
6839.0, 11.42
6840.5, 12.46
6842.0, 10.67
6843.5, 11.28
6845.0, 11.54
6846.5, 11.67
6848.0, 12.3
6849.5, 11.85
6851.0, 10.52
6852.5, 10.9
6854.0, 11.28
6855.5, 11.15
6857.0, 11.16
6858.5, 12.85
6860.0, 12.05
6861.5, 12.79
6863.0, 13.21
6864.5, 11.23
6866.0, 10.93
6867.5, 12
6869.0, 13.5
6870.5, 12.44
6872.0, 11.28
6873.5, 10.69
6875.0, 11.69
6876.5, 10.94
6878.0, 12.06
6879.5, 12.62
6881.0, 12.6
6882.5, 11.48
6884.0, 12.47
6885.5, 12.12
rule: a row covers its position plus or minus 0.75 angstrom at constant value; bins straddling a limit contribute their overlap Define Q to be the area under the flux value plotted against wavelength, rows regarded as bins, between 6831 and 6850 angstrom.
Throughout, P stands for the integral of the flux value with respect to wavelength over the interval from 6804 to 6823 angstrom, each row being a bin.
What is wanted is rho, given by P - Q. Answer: -7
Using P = 218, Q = 225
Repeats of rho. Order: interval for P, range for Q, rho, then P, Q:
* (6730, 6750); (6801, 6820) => 13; 234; 220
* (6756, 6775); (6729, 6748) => 2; 226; 223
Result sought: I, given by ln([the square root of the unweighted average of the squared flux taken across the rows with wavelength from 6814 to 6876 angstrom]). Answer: 2.47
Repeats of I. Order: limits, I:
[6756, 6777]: 2.48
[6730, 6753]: 2.46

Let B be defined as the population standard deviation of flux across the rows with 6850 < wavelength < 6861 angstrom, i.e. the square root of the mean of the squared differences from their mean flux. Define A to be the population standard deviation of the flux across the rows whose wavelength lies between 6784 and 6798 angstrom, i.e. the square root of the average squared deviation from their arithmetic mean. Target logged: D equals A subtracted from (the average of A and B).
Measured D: 0.18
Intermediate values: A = 0.36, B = 0.725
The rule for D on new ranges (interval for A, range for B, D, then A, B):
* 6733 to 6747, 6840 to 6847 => 0.08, 0.42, 0.581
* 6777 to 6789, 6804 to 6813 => -0.02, 0.47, 0.440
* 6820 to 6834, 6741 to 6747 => -0.01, 0.55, 0.544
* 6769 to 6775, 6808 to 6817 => 0.13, 0.32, 0.586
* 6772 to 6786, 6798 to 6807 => -0.12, 0.50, 0.266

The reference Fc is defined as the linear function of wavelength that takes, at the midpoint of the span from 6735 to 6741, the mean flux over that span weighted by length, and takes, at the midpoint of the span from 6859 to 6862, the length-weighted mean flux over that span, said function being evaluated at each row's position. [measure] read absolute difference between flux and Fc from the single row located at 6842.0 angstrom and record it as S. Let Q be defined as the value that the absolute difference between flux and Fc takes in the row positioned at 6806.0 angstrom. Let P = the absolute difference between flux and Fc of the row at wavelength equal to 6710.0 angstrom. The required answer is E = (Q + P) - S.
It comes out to 0.2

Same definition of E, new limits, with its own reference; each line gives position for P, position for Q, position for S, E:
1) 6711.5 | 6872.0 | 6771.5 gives 1.2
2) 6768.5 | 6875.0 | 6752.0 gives 1.7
